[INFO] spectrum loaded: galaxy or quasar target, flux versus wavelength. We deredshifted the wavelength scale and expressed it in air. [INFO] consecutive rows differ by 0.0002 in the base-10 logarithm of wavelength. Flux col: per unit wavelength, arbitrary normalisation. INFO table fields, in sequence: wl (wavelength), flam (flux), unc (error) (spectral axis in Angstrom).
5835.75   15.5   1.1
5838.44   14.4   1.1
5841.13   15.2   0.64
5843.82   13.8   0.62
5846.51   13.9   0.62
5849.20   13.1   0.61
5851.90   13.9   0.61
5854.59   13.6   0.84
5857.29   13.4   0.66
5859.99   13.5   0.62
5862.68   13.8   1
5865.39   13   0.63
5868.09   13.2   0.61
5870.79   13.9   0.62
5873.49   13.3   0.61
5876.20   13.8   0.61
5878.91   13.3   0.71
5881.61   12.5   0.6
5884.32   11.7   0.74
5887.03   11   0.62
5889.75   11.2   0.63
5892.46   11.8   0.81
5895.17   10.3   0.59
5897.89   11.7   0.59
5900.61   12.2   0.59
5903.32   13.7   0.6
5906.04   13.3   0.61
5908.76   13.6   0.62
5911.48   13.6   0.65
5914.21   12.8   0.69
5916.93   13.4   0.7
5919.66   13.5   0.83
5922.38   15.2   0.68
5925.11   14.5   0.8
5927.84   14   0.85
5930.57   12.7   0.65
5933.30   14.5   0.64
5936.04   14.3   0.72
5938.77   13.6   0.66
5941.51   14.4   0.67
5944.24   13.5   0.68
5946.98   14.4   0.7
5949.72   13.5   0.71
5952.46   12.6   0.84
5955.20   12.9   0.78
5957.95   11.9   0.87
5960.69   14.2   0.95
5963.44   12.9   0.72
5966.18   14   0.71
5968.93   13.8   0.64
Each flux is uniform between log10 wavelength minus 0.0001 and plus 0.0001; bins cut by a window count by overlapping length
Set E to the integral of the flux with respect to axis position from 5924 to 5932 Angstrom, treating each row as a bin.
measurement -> 109.7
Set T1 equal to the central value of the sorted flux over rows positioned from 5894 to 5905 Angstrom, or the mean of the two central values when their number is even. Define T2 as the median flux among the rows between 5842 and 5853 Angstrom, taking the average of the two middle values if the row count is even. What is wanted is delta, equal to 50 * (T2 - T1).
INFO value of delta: 95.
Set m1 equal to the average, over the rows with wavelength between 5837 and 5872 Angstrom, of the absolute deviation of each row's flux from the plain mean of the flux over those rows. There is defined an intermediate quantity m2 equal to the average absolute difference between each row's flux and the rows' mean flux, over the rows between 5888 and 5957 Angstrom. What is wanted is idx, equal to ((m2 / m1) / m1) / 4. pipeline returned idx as 1.3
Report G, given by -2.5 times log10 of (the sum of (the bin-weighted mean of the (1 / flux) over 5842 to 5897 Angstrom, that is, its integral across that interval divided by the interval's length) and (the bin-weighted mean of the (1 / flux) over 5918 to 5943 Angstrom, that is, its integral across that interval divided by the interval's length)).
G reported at 2.06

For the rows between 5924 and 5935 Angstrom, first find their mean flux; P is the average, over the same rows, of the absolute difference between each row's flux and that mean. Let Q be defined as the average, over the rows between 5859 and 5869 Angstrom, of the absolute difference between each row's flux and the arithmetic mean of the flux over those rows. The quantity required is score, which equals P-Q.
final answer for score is 0.3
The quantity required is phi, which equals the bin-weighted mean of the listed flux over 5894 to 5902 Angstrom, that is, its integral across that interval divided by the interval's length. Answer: 11.4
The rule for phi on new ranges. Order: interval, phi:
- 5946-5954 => 13.4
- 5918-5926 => 14.4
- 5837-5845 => 14.5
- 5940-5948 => 14.1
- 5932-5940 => 14.1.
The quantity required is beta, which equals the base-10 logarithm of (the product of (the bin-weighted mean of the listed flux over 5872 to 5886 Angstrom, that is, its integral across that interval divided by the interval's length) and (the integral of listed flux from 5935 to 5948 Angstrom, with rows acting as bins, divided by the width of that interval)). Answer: 2.26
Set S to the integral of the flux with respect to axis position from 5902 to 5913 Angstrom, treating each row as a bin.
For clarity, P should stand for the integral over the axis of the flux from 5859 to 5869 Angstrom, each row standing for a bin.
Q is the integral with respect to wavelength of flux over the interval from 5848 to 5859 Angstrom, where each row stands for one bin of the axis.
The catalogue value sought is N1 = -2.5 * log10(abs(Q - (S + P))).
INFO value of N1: -5.32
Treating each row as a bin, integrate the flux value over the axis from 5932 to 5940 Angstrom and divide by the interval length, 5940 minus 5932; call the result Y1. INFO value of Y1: 14.1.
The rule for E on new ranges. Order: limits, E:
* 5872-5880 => 107.8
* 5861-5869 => 106.8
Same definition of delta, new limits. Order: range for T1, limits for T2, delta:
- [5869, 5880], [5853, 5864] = 0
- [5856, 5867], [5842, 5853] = 20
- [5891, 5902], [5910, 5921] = 85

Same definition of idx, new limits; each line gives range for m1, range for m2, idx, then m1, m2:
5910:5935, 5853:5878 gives 0.1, 0.7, 0.24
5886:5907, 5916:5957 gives 0.2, 0.9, 0.63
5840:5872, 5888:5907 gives 1.5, 0.4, 0.89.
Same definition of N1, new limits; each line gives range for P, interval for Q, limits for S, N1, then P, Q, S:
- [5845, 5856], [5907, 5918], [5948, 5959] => -5.39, 150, 147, 141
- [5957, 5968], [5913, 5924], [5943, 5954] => -5.39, 147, 151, 148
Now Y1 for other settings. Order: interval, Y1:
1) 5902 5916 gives 13.4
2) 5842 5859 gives 13.7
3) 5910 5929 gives 13.9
